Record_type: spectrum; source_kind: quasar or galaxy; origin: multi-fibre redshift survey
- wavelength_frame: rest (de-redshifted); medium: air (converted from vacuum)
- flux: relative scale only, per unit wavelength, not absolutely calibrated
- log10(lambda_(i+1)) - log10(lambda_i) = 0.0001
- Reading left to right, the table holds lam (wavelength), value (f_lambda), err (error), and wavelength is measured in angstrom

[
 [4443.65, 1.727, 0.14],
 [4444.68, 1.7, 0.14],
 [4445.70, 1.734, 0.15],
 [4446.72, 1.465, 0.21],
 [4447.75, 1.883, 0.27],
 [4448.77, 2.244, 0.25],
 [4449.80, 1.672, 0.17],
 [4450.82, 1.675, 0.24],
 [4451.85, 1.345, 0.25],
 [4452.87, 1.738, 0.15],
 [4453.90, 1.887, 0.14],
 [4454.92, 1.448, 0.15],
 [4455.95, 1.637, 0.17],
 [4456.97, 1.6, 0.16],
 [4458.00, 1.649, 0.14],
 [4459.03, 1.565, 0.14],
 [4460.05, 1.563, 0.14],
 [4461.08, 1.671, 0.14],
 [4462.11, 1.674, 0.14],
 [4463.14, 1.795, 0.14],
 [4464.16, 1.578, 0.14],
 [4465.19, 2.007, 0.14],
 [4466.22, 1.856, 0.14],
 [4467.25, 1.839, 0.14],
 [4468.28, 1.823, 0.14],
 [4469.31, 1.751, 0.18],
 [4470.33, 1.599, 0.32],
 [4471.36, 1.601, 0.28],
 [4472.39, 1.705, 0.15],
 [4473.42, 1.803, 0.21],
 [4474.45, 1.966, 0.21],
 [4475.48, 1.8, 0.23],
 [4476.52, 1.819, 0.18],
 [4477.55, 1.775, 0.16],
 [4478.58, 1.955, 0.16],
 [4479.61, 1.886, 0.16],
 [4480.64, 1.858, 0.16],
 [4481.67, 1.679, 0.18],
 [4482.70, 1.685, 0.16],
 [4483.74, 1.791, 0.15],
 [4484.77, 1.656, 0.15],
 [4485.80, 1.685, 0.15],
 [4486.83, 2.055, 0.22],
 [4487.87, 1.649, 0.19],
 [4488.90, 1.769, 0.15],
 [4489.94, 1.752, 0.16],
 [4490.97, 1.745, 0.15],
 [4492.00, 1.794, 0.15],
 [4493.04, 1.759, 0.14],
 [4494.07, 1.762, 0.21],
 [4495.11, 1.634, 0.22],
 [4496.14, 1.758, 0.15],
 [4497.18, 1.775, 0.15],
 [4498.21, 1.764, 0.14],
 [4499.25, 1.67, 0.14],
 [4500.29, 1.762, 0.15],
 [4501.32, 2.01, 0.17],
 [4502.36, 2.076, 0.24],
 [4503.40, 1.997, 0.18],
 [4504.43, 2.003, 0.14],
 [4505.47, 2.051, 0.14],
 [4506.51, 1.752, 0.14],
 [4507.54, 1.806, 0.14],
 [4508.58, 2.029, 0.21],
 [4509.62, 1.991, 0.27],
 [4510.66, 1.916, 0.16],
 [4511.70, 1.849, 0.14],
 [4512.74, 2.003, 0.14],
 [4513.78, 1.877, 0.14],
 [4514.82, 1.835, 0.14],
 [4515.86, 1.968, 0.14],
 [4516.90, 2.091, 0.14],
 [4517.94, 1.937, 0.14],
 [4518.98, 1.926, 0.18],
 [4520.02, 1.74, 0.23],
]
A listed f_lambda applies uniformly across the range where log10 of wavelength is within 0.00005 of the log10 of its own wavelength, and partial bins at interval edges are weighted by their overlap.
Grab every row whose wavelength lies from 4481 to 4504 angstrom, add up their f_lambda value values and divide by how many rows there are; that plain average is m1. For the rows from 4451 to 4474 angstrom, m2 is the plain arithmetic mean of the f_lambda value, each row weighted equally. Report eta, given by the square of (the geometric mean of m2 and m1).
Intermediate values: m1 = 1.78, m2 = 1.69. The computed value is 3.01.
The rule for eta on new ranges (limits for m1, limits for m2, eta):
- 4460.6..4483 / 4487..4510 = 3.26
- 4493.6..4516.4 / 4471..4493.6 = 3.34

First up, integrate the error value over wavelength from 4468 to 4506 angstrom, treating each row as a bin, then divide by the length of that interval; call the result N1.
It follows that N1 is 0.176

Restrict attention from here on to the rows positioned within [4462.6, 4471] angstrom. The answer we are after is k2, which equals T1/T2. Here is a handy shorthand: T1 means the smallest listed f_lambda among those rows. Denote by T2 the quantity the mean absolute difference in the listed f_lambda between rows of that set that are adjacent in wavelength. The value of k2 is 10.5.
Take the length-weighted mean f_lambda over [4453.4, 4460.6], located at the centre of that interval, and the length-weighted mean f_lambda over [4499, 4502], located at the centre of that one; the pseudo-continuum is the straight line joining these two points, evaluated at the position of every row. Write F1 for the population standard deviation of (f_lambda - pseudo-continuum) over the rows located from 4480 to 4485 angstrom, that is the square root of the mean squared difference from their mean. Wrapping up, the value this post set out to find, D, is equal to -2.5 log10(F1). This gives 2.72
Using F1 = 0.082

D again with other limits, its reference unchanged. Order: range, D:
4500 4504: 2.35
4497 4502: 2.40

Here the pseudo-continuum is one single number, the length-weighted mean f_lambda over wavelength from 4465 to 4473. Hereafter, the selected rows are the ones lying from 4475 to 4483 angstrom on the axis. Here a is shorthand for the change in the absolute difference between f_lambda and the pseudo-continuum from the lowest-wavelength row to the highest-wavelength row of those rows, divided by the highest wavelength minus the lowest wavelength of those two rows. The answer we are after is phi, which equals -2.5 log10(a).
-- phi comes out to 5.6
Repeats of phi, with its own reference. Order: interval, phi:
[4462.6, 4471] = 4.3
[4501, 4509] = 6.5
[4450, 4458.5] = 6.1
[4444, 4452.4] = 3.3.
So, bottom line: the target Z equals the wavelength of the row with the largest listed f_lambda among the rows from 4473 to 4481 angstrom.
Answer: 4474.45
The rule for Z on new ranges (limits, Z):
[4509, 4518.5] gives 4516.90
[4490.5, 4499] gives 4492.00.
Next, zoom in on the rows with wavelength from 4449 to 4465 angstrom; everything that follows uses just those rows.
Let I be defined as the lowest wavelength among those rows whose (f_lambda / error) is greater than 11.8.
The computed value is 4453.90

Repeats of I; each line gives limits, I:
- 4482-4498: 4483.74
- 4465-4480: 4465.19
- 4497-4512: 4497.18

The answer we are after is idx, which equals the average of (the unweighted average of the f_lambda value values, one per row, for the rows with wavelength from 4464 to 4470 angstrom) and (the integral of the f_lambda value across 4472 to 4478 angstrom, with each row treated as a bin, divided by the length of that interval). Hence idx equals 1.81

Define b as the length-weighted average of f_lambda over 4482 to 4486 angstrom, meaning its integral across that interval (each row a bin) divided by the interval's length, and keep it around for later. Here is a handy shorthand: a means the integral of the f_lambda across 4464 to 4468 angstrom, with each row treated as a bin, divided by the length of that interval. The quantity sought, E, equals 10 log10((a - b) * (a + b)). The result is -3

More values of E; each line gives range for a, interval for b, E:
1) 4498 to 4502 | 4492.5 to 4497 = -5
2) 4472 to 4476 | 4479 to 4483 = -10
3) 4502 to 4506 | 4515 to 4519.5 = -6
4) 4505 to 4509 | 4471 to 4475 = -3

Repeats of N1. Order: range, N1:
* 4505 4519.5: 0.159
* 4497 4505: 0.164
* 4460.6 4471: 0.164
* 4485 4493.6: 0.164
